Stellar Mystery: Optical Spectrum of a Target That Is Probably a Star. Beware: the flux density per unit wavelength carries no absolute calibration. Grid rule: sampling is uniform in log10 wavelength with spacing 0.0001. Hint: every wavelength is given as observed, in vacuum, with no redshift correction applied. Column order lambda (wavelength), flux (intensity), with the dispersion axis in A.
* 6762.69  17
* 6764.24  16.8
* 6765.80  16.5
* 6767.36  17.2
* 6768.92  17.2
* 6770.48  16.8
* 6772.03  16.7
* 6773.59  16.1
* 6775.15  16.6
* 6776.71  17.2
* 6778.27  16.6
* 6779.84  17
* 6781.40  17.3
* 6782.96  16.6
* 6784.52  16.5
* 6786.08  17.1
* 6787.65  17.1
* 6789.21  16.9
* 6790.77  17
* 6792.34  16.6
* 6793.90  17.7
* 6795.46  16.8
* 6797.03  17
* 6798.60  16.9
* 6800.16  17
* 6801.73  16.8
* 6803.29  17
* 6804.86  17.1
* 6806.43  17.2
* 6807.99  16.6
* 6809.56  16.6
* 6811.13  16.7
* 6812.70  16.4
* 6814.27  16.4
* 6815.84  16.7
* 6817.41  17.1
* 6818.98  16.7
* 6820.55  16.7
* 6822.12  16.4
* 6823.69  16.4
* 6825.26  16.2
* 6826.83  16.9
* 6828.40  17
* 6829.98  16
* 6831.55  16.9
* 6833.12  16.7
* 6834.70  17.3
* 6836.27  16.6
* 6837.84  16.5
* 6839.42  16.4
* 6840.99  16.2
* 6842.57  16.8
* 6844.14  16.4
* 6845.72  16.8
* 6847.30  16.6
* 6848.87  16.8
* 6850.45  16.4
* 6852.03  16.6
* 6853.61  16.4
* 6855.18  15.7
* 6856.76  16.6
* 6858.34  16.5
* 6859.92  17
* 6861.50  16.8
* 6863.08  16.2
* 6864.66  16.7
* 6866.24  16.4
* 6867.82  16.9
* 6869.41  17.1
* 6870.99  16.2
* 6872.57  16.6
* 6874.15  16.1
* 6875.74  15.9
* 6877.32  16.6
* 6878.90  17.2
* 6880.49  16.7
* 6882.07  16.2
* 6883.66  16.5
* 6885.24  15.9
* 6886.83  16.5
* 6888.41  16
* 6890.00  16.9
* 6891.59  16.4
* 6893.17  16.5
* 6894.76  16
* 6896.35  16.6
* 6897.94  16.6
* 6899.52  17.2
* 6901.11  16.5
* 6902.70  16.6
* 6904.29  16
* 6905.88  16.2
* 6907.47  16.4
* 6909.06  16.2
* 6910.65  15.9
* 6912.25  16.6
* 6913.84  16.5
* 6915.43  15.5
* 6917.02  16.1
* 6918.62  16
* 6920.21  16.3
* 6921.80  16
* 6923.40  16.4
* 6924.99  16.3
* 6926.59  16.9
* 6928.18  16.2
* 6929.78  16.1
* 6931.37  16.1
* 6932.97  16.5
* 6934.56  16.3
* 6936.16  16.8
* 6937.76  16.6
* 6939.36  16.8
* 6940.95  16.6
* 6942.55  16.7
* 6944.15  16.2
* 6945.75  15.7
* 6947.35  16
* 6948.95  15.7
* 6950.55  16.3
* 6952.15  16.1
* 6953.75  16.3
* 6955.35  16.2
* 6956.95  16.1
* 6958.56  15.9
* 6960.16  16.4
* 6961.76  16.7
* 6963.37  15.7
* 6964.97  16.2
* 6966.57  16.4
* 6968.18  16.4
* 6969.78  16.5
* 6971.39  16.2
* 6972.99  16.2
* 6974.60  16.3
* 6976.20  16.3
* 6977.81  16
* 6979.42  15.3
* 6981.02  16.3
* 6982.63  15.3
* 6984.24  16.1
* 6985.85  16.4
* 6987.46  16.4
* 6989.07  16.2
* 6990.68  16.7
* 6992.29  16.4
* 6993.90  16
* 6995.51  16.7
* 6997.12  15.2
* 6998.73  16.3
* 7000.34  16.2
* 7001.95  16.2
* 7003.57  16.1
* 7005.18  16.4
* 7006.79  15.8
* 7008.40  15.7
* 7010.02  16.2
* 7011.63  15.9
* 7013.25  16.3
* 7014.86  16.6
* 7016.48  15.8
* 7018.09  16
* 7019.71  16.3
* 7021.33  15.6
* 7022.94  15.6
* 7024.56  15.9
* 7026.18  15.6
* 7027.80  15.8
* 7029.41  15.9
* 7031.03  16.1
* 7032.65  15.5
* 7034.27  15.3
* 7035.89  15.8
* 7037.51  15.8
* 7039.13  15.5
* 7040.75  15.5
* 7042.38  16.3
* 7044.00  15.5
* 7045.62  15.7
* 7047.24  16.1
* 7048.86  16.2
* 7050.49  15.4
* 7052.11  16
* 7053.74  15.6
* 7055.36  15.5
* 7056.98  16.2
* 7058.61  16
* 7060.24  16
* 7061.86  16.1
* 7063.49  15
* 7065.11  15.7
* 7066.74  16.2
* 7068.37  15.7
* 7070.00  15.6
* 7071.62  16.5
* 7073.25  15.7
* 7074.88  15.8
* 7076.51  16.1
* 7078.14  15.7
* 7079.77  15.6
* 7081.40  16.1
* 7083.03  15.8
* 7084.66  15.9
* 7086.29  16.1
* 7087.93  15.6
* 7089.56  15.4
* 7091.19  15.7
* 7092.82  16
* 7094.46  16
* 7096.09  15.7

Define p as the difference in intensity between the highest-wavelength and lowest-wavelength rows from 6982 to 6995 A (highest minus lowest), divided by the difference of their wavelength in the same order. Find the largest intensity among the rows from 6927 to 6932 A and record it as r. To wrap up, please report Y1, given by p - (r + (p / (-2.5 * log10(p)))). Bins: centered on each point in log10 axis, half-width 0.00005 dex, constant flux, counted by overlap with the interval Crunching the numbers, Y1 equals -16.2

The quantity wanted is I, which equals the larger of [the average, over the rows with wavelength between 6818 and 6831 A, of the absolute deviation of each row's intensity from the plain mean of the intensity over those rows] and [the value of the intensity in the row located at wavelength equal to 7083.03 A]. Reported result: 15.8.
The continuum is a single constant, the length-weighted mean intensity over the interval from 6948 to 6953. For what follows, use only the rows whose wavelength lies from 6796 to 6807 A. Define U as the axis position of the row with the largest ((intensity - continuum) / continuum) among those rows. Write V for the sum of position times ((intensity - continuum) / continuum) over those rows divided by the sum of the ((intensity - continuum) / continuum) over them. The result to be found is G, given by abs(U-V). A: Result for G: 4.5 A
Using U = 6806.43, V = 6802.0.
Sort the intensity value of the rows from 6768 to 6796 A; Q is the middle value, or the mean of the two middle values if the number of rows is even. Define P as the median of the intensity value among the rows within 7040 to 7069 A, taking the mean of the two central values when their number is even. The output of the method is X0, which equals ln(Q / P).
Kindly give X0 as 0.061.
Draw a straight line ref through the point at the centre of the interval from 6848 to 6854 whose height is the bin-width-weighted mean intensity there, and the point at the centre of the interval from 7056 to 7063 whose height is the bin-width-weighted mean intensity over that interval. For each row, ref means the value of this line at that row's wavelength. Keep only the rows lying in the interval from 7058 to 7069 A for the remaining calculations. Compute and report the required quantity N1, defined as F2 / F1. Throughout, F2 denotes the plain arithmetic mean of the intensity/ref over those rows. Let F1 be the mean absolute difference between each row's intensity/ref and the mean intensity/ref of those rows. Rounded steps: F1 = 0.018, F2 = 0.99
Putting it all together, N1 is 54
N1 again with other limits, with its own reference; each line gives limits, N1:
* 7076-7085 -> 95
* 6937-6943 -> 216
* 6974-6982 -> 52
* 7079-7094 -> 79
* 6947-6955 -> 85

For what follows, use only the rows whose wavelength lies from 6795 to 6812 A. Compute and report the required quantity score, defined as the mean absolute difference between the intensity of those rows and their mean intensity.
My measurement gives 0.17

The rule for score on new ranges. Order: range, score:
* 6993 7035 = 0.30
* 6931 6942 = 0.20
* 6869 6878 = 0.35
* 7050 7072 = 0.32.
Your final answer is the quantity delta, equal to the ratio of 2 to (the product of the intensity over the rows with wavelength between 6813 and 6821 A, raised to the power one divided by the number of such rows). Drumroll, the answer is 0.120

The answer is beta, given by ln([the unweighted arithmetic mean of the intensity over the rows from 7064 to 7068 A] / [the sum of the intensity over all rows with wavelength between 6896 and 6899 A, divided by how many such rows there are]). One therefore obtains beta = -0.04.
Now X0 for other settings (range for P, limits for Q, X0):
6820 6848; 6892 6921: -0.015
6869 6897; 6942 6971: -0.018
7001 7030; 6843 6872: 0.043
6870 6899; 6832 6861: 0.006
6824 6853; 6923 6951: -0.018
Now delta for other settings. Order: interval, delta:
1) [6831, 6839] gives 0.119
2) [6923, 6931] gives 0.122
